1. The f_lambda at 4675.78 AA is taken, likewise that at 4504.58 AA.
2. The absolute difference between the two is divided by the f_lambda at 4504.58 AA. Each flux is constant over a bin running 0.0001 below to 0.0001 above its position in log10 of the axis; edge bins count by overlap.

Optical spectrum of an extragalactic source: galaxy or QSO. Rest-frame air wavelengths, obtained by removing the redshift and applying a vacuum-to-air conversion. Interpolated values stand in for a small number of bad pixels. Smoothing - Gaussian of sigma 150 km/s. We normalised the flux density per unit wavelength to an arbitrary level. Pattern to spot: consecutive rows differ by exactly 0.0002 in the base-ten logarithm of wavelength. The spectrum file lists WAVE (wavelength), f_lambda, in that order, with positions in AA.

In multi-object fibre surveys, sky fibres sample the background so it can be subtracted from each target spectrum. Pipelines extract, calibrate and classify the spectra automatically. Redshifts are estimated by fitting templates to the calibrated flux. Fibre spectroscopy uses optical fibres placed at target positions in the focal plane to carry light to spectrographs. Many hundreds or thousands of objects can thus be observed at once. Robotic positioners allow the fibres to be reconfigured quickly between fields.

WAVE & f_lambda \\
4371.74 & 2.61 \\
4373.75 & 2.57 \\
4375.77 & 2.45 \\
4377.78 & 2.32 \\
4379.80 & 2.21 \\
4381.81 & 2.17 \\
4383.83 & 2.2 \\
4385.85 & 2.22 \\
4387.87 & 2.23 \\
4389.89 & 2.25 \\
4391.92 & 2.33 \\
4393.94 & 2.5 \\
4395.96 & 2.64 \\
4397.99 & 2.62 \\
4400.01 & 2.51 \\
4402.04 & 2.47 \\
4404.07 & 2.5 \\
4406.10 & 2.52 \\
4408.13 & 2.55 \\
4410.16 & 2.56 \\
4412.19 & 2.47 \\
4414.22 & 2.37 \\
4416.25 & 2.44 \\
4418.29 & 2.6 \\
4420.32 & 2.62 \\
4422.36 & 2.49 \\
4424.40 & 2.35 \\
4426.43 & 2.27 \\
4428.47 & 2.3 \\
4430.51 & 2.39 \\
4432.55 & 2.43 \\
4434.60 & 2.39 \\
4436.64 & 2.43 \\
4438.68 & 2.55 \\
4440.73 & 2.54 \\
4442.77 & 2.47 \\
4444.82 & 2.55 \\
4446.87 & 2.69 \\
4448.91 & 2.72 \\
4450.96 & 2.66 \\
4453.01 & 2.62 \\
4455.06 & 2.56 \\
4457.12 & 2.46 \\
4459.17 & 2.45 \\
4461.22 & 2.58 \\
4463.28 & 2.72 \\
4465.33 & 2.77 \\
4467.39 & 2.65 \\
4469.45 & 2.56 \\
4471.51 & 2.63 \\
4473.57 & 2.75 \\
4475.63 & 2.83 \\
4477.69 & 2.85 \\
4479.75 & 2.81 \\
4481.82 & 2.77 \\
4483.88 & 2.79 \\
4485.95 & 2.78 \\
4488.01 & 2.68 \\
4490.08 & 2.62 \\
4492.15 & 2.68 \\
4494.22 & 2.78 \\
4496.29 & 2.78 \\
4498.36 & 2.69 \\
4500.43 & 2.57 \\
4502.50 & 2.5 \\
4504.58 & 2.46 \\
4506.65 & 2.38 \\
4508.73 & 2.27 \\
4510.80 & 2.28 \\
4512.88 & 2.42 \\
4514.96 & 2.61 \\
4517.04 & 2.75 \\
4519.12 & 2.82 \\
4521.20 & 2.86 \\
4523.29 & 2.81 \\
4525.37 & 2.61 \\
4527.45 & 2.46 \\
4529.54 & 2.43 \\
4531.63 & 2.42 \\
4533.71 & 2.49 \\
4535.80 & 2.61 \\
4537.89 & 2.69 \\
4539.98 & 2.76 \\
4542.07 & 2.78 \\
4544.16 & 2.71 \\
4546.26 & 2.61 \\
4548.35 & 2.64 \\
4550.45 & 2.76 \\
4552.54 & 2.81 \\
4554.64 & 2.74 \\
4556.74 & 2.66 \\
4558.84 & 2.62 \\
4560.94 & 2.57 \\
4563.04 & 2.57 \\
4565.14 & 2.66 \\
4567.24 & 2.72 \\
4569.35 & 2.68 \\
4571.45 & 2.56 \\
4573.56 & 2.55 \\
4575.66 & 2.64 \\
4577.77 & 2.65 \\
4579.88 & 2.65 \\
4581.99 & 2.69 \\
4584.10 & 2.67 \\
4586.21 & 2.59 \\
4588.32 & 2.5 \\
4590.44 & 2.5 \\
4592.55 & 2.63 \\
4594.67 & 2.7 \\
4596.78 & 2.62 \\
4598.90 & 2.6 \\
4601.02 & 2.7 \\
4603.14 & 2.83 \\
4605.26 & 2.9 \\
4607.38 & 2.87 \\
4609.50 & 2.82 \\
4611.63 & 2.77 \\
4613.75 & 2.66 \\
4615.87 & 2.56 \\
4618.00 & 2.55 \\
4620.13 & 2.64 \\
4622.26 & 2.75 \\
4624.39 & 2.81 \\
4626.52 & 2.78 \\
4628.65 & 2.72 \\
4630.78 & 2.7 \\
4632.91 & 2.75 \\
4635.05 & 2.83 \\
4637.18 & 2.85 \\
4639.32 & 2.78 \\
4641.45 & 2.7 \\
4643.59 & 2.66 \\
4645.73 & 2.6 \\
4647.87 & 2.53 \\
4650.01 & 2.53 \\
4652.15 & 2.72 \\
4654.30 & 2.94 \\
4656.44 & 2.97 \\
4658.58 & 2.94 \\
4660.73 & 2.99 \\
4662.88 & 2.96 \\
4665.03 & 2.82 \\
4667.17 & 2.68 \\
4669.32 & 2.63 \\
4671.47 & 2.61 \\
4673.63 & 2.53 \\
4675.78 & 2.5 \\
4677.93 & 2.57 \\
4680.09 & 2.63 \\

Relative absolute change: 0.02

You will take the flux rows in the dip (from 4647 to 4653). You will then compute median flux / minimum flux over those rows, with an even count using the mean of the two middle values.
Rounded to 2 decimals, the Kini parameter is 1.00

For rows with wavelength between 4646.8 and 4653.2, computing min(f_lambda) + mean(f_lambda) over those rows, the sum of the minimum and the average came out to 5.12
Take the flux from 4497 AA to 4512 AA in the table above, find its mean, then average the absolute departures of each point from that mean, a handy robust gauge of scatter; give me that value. 0.12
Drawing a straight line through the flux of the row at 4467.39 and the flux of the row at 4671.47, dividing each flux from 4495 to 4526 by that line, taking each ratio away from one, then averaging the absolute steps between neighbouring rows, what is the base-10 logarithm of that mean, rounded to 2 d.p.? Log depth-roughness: -1.44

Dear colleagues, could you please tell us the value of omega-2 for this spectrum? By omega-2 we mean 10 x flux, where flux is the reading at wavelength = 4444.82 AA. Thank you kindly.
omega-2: 25.5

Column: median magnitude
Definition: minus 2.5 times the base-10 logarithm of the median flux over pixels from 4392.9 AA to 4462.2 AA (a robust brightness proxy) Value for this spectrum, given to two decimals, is -1.00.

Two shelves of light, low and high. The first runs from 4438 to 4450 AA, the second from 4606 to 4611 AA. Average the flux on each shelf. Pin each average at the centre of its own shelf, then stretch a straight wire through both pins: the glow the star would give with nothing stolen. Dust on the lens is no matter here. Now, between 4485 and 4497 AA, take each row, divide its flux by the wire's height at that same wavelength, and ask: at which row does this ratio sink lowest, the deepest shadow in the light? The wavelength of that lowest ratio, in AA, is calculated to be 4490.08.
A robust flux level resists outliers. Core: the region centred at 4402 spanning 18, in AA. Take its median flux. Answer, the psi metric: 2.52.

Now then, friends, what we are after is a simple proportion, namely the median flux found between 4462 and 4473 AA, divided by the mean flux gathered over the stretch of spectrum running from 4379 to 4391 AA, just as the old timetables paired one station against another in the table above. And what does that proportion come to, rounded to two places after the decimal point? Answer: 1.20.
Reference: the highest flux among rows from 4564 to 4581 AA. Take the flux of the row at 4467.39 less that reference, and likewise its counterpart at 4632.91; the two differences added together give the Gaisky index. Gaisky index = 0.0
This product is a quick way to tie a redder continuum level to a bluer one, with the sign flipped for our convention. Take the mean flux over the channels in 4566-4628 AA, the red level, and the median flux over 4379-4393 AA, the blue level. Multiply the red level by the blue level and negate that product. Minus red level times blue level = -5.9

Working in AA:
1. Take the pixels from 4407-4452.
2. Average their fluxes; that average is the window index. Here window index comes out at 2.49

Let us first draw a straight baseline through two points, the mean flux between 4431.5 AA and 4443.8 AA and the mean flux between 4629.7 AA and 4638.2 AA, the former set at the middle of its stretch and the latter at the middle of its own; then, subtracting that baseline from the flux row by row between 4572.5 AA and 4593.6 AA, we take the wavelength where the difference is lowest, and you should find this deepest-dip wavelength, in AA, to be 4590.44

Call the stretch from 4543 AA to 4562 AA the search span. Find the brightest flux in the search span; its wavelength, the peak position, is 4552.54 AA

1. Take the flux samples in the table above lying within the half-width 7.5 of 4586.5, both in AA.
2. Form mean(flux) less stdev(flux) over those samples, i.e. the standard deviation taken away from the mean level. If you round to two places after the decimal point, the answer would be 2.53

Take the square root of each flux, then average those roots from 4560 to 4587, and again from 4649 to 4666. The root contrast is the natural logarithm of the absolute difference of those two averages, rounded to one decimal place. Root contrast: -2.7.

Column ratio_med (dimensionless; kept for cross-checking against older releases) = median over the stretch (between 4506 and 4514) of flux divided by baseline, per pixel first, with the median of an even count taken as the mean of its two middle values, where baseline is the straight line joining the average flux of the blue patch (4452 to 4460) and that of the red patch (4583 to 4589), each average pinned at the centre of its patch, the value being 0.91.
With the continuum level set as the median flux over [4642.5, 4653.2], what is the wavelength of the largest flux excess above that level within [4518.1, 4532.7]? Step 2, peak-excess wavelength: 4521.20 AA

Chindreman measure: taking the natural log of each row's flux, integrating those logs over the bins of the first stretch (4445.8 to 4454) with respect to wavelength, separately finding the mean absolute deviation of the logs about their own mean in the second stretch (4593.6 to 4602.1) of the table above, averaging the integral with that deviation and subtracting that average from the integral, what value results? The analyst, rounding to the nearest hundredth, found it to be 4.02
